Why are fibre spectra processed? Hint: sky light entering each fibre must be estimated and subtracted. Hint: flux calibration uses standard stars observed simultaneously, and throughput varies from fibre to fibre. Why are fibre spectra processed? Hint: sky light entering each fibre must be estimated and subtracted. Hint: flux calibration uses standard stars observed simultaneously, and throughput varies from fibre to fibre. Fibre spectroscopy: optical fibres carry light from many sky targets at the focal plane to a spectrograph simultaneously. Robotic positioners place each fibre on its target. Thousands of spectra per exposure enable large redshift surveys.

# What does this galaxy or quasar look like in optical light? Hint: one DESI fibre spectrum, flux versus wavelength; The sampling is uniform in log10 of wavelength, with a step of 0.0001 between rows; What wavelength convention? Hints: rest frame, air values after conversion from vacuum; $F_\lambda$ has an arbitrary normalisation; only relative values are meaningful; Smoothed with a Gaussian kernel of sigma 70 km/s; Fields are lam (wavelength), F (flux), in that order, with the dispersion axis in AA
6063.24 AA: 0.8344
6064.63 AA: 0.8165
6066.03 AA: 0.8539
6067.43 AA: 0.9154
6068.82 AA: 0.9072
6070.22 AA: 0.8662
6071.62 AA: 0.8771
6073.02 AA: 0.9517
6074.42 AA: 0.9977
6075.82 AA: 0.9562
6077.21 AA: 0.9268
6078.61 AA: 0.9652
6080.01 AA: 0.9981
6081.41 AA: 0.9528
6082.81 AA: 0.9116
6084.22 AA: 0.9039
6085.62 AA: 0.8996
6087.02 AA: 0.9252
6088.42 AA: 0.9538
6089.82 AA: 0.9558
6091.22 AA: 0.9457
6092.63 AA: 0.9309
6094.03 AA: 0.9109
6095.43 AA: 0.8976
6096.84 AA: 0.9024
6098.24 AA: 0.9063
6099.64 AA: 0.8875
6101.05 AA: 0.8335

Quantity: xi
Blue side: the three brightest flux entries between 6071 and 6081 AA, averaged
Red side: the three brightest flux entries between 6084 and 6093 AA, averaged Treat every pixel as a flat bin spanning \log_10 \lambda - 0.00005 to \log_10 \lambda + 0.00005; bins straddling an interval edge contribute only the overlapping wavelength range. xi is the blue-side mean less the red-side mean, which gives 0.035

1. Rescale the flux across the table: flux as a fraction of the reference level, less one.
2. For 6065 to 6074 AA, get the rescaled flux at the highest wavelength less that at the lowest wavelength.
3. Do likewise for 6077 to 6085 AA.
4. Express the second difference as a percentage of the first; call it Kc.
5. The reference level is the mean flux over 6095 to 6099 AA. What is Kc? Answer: -23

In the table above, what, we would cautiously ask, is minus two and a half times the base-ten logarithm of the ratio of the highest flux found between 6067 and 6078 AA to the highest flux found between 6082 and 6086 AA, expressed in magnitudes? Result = -0.10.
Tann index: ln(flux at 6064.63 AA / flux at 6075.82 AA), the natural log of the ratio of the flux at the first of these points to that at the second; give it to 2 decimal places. -0.16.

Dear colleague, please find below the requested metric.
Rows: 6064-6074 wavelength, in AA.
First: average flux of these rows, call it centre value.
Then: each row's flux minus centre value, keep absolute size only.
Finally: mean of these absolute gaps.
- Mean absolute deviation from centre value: 0.035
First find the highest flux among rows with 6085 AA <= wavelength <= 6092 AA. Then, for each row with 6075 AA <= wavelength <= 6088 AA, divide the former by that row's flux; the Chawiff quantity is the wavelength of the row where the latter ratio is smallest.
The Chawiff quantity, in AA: 6080.01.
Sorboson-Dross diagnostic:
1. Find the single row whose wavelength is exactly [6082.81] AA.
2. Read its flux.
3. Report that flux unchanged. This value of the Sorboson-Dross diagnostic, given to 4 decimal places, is 0.9116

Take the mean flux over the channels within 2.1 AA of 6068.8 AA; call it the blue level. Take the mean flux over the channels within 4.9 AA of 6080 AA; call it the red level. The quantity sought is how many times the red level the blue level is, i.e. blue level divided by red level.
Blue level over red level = 0.95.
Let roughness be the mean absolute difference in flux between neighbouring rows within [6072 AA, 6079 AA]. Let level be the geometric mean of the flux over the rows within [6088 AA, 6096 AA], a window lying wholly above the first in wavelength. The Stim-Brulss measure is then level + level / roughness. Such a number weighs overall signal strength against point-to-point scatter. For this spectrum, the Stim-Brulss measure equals 25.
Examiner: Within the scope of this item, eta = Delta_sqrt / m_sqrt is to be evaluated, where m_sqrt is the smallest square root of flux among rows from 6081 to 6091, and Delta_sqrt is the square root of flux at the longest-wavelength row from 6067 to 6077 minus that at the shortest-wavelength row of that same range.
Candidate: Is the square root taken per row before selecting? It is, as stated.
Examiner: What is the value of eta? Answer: 0.02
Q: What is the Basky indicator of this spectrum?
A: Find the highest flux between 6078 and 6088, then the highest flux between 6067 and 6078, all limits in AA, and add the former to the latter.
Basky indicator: 2.00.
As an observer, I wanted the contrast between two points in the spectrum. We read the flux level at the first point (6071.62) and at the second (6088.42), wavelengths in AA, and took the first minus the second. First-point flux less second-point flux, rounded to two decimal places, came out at -0.08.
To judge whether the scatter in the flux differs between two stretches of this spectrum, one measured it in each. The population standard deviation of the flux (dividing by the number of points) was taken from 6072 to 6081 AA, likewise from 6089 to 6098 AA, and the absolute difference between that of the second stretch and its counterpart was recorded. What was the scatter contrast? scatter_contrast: 0.0036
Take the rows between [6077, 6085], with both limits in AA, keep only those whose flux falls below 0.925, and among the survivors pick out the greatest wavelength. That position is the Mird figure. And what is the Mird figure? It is 6084.22 AA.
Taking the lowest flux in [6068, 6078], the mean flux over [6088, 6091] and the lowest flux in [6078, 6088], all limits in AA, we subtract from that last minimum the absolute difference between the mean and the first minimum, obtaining 0.811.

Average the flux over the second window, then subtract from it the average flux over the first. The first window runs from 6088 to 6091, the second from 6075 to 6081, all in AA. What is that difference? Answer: 0.01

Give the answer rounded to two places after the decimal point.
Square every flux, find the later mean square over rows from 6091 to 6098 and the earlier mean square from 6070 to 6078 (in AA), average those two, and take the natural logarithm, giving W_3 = -0.16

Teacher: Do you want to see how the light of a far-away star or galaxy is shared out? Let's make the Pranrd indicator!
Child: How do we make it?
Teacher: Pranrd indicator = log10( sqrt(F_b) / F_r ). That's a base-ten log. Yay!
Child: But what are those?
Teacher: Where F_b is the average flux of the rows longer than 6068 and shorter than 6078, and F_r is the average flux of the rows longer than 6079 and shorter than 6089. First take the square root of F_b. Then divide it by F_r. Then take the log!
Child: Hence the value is 0.013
